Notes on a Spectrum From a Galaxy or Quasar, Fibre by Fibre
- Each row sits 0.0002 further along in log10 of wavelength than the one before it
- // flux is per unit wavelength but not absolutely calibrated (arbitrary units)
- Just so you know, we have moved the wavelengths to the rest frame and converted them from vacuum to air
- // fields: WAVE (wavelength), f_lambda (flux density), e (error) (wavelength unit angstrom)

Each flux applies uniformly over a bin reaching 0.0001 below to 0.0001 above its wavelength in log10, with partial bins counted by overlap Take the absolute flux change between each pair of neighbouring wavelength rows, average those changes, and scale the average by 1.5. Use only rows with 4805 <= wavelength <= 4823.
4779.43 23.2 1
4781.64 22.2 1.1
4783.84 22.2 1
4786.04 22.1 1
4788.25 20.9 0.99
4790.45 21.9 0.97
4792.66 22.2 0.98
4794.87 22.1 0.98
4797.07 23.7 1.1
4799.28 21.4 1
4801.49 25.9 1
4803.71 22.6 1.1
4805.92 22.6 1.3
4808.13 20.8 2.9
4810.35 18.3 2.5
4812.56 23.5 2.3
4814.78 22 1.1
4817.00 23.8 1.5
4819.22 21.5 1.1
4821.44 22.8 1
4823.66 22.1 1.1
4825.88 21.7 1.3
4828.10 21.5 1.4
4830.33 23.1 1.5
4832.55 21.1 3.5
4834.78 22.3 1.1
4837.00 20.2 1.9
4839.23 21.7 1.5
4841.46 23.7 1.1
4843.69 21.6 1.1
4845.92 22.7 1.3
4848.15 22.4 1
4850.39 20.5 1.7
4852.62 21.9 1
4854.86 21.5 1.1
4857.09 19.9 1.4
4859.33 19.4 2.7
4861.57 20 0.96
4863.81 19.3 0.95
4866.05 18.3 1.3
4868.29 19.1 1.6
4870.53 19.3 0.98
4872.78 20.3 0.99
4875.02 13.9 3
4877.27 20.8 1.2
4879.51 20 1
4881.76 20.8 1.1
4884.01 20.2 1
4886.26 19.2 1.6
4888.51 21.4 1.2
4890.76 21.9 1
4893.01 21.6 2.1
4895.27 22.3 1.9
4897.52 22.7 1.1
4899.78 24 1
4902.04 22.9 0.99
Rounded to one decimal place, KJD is 3.5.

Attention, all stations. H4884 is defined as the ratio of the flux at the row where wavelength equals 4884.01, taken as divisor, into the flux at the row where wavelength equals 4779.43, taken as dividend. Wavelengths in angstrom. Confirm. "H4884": 1.15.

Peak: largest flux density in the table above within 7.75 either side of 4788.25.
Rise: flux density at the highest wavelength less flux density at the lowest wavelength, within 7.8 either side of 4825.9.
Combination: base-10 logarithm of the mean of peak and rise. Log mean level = 1.04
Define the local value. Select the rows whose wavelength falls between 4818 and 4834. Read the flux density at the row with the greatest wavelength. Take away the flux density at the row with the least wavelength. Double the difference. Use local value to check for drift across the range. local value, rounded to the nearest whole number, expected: -1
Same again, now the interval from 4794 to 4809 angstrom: -3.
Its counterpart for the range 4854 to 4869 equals -5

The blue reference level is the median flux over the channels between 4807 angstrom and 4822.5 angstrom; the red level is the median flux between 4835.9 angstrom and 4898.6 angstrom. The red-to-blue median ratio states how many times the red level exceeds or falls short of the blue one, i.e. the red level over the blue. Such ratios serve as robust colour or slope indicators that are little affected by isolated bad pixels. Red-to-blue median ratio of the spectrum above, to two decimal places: 0.94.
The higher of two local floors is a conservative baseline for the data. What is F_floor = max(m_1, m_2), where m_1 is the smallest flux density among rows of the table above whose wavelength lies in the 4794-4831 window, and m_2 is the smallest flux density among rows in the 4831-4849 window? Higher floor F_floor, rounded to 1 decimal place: 20.2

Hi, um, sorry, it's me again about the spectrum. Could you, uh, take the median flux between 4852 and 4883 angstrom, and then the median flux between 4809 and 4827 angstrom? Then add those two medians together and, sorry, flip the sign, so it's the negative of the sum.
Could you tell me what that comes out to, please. -42.0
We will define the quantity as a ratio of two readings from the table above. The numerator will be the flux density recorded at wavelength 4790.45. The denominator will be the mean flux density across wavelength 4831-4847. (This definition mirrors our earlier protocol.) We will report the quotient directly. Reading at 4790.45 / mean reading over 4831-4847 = 1.00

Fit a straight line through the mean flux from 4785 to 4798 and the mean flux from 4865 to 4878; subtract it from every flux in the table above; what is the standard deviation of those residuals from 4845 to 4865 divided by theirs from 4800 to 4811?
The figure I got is 0.4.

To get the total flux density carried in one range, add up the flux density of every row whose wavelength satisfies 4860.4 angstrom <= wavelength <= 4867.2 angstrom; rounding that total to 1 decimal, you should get 57.6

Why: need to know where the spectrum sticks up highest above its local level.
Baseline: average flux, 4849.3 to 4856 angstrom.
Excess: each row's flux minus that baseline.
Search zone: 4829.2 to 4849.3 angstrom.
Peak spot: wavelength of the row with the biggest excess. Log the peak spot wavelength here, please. 4841.46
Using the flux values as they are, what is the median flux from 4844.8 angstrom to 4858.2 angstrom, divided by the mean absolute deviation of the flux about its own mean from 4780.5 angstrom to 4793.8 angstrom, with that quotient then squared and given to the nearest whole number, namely 3969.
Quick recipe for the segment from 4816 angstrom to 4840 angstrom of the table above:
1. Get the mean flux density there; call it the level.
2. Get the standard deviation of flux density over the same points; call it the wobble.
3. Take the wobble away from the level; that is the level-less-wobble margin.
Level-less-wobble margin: 21.0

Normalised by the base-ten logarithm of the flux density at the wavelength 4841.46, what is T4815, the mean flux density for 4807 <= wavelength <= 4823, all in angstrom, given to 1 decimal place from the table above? 15.9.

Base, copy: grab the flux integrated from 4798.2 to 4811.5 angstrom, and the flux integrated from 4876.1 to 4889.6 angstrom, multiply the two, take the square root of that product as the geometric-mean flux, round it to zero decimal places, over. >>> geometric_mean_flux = 283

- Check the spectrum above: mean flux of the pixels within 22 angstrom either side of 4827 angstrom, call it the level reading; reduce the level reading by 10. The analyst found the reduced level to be 12.0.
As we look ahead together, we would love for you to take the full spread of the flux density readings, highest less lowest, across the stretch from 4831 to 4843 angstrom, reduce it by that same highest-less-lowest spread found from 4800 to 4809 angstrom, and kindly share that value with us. -1.6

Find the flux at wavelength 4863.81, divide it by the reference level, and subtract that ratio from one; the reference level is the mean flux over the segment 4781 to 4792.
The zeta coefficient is 0.12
